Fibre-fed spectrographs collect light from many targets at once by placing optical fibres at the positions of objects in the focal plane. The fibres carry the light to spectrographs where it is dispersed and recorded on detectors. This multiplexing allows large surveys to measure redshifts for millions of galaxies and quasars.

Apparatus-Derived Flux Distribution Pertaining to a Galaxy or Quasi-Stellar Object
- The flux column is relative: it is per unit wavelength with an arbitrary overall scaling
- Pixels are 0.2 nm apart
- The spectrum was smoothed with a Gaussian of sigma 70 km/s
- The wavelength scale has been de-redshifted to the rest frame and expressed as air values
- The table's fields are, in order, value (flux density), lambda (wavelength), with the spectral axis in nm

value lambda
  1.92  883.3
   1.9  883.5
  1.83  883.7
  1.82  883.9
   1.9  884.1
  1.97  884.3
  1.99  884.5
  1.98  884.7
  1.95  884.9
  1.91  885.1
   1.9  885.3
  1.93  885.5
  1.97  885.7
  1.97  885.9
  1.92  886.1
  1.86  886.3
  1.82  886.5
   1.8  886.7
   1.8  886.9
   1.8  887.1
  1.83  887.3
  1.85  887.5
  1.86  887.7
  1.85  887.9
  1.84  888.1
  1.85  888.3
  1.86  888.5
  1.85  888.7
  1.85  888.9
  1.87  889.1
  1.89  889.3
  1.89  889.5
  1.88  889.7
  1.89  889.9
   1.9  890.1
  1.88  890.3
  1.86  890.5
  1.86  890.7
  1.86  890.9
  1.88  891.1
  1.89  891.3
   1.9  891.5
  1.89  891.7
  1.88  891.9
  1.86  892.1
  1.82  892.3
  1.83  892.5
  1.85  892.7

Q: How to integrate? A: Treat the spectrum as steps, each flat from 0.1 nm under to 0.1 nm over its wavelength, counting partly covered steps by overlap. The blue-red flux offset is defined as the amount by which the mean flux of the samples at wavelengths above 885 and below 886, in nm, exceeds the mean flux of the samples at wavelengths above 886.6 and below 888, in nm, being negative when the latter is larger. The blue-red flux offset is 0.11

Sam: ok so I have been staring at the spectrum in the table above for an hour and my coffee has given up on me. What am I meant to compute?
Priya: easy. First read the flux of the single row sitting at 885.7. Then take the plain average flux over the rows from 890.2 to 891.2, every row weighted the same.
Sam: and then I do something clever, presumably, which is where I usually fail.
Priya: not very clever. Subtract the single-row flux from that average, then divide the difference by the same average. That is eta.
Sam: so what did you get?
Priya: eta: -0.055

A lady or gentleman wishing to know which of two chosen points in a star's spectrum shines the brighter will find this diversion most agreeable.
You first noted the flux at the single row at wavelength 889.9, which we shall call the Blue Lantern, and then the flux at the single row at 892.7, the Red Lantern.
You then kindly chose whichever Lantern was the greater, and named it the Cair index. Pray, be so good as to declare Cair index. 1.89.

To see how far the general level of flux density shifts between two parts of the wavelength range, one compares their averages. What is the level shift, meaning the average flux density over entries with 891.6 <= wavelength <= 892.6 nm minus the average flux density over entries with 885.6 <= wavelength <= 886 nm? -0.11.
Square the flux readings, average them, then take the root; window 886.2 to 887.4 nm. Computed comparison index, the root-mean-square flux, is 1.82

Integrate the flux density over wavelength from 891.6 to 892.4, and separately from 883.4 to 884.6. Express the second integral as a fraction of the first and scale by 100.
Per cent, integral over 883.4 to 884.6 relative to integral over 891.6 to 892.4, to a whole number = 153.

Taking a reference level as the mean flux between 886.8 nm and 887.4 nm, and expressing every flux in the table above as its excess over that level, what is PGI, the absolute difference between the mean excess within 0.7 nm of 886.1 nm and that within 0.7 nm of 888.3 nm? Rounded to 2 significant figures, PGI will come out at 0.044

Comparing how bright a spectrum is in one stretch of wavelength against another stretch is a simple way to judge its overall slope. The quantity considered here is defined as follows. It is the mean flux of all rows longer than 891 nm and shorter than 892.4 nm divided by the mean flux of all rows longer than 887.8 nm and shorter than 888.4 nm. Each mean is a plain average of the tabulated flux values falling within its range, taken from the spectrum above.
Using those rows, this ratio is 1.01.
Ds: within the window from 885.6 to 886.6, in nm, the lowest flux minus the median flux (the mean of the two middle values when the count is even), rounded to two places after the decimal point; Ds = -0.10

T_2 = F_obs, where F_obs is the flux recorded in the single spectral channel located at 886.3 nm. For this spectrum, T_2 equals 1.86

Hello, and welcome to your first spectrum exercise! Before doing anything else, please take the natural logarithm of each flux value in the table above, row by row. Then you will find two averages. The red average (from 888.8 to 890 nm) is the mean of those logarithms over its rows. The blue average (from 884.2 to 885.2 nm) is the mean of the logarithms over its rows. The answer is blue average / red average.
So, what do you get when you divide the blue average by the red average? 1.07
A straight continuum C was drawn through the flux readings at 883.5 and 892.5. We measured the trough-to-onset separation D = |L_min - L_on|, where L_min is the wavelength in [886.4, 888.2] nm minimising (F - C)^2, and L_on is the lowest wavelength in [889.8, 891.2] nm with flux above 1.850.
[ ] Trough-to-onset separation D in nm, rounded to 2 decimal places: 2.20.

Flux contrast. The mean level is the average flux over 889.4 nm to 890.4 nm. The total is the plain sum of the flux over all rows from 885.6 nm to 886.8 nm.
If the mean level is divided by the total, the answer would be 0.17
